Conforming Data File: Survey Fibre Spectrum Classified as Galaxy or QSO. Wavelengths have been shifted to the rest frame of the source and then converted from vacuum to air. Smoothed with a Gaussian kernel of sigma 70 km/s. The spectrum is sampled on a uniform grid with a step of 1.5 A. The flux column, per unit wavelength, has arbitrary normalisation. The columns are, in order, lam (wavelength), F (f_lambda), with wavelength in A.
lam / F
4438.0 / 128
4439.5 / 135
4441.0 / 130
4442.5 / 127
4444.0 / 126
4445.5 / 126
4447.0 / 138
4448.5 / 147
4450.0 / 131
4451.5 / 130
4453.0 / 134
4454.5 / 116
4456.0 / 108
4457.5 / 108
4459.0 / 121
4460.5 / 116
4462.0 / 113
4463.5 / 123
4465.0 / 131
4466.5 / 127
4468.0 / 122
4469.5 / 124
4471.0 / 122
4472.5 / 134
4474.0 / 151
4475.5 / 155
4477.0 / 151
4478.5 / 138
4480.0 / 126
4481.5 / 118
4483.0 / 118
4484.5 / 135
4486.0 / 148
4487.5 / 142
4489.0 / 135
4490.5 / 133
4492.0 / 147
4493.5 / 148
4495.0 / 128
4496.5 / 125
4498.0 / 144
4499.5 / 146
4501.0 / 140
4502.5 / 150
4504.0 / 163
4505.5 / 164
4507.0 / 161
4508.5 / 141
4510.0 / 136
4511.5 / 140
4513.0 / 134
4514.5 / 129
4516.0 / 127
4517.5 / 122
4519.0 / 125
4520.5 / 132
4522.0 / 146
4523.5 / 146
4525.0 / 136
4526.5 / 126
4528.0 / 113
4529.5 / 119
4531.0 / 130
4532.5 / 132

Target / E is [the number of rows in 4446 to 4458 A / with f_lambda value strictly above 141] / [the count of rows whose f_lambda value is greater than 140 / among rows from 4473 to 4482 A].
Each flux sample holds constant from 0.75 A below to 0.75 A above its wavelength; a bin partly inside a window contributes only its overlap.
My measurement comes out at 0.3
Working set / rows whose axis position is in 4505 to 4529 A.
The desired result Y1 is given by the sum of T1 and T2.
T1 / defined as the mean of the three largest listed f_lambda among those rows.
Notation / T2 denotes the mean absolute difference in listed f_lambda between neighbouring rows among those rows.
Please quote 164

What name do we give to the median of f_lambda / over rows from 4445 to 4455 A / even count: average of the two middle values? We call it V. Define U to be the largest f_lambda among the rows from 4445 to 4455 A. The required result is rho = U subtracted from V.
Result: -16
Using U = 147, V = 131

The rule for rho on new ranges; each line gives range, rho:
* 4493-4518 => -24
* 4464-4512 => -25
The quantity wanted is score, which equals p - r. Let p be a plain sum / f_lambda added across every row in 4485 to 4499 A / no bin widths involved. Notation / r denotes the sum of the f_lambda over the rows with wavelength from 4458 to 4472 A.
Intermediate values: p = 1250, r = 1099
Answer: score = 151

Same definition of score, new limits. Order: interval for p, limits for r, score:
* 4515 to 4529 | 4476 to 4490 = -38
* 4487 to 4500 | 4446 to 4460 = 115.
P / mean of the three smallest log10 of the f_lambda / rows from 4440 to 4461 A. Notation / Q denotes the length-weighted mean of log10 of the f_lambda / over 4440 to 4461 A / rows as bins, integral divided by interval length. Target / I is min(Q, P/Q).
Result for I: 0.974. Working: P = 2.04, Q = 2.10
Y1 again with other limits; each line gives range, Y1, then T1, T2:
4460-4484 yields 159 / 152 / 6.9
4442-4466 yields 147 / 140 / 7.2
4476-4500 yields 158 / 149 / 9.1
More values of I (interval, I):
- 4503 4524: 0.977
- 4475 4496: 0.975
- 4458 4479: 0.978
